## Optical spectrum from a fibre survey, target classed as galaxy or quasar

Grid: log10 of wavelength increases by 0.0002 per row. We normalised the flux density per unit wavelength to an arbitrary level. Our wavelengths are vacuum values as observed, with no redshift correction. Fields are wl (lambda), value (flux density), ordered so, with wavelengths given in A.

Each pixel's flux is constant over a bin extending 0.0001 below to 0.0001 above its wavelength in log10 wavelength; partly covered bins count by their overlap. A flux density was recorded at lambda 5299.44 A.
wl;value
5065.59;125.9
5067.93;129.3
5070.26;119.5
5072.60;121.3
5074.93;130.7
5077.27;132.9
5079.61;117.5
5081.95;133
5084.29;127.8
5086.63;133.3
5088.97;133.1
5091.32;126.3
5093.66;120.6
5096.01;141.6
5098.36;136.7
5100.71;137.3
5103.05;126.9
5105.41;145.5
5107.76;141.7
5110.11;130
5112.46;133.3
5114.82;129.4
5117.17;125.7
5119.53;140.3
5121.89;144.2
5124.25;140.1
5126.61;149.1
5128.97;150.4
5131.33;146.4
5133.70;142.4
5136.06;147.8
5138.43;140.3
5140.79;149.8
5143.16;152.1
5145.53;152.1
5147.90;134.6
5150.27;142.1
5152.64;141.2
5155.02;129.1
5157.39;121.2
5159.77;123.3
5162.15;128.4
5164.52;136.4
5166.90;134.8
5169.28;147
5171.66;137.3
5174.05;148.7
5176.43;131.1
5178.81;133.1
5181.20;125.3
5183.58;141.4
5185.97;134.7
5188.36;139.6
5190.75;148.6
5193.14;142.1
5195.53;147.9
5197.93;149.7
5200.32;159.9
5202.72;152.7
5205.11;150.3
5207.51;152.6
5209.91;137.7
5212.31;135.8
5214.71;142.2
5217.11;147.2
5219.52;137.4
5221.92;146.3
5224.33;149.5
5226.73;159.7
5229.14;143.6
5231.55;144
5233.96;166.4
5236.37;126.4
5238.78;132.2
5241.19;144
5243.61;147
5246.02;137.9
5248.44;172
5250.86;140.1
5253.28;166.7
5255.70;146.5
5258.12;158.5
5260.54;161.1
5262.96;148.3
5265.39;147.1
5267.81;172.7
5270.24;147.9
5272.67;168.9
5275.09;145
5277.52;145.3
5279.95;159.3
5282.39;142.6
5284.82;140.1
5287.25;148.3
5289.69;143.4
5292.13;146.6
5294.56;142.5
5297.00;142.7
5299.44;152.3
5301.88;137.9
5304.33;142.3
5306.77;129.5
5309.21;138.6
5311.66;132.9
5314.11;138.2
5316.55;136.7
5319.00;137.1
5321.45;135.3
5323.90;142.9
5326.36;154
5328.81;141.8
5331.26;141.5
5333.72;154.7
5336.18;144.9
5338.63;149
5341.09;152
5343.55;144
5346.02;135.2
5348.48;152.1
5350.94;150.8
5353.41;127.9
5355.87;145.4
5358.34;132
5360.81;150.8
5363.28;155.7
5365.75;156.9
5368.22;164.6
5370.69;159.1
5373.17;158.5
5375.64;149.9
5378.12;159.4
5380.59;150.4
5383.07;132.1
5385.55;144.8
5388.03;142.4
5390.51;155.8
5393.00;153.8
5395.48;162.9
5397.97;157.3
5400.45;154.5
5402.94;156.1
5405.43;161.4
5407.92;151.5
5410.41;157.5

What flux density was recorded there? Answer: 152.3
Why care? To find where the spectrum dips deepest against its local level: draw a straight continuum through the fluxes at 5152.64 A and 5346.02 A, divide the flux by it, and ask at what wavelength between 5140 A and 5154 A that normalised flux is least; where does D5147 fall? 5147.90 A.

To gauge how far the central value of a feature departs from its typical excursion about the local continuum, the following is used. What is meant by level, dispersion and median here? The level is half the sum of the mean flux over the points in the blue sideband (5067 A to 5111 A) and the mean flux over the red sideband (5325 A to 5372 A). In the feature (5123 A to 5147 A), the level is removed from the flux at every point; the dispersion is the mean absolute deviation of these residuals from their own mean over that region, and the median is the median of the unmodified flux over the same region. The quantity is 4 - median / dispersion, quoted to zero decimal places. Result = -35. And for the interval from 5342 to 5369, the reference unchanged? -13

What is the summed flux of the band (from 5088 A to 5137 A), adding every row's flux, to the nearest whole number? 2889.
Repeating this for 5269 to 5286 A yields 1049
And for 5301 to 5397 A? 5694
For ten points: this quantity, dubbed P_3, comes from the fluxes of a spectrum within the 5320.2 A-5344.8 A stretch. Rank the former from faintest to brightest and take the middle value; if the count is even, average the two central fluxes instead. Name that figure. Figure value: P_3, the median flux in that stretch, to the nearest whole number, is 144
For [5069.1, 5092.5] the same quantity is 129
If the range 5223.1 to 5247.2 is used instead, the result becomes 144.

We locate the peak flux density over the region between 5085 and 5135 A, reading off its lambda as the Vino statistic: 5128.97 A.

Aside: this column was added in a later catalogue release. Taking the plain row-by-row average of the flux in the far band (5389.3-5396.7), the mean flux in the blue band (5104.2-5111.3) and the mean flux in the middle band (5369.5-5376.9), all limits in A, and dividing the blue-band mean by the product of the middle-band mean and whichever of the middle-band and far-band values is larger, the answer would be 0.0057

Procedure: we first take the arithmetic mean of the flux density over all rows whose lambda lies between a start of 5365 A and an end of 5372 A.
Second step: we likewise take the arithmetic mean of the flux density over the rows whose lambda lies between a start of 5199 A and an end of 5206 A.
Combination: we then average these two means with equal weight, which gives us 157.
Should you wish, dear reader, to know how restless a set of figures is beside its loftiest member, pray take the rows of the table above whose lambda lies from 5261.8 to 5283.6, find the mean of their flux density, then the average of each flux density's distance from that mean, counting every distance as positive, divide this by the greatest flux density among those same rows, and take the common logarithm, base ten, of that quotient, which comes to -1.27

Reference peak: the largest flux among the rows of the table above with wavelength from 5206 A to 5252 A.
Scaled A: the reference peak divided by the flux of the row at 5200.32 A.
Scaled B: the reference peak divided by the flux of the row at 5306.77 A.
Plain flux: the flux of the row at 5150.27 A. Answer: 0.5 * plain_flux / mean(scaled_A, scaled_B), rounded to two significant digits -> 59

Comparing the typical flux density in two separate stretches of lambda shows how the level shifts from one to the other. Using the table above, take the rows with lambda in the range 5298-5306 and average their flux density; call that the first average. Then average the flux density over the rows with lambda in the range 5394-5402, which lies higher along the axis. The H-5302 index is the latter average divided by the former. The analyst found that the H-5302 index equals 1.10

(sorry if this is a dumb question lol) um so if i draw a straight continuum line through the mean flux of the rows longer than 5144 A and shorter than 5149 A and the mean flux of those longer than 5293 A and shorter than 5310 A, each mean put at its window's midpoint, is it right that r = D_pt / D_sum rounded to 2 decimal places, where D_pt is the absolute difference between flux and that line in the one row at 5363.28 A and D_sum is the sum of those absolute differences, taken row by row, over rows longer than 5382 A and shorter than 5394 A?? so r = 0.34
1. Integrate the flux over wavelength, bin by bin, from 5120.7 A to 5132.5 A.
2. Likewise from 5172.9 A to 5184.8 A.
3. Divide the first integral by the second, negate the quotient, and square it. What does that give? 1.13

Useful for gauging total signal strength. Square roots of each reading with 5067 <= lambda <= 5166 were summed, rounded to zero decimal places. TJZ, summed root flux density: 488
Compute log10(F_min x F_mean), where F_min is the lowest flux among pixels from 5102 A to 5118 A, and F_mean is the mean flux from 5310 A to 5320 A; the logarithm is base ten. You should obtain 4.23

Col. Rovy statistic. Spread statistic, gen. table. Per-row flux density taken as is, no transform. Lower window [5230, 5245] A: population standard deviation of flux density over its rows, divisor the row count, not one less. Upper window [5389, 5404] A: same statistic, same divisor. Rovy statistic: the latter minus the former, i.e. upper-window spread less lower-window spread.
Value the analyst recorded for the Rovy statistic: -10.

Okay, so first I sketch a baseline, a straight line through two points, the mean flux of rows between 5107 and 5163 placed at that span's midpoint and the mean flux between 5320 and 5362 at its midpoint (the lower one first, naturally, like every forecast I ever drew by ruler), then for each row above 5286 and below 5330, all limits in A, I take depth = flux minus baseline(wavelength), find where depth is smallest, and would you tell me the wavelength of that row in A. 5306.77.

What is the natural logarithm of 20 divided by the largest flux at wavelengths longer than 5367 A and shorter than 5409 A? -2.11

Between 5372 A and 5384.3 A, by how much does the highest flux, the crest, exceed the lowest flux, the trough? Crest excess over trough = 27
